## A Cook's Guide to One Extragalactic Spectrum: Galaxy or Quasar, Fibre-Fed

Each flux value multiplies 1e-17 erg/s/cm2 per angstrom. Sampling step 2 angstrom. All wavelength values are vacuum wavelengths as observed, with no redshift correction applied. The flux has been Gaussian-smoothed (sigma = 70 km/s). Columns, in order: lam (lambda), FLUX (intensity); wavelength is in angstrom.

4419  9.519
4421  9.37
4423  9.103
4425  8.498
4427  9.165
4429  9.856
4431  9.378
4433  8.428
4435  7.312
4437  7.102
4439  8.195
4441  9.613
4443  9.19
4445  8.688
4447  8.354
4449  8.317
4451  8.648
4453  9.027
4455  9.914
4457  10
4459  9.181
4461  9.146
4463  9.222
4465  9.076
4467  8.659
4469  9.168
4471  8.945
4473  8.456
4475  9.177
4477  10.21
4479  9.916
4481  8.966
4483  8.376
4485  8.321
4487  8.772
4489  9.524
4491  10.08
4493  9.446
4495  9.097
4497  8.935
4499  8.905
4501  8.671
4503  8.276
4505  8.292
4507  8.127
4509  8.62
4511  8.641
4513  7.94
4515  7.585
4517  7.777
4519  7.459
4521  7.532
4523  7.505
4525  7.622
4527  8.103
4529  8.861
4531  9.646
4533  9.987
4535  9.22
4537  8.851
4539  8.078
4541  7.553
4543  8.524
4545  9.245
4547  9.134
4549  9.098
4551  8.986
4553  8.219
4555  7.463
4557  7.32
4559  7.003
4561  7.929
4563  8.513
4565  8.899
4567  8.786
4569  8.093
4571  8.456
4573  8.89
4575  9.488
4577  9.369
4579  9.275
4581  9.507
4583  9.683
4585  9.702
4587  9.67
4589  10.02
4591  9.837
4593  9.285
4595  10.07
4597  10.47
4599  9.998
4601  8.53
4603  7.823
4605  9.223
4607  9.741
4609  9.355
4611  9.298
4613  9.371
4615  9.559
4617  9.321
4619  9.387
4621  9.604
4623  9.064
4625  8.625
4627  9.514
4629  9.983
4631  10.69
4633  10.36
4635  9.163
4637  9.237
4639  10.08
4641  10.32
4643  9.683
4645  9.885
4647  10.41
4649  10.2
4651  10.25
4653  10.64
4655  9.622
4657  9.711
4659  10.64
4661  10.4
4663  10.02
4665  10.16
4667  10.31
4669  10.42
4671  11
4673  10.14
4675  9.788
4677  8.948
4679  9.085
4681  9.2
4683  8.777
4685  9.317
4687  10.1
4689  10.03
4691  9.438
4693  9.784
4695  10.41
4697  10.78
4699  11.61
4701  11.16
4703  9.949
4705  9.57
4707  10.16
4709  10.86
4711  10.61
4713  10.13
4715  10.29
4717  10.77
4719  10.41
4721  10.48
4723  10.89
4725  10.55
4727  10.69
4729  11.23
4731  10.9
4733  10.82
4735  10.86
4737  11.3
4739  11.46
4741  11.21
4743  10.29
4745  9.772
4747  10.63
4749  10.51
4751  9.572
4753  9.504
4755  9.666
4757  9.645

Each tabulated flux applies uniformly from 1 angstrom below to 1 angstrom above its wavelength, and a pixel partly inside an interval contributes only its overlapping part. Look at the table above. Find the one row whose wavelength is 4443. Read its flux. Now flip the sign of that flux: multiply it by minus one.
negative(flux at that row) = -9.2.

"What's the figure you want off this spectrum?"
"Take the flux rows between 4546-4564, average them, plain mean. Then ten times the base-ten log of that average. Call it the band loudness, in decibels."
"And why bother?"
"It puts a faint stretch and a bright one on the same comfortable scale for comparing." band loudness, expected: 9.1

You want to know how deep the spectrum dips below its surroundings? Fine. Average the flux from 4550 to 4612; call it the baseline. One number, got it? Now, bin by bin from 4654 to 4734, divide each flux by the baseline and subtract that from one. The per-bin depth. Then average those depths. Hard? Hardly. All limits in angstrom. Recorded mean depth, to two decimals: -0.14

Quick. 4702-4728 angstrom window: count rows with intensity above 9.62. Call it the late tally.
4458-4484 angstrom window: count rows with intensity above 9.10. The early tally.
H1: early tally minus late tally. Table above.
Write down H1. -5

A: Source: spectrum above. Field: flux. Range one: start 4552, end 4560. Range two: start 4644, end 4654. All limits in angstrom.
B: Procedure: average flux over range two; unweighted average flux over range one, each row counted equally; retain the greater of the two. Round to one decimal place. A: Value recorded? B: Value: 10.3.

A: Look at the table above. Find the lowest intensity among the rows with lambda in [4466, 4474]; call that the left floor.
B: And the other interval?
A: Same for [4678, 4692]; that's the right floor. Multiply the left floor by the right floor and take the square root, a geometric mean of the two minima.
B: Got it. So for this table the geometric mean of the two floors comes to 8.6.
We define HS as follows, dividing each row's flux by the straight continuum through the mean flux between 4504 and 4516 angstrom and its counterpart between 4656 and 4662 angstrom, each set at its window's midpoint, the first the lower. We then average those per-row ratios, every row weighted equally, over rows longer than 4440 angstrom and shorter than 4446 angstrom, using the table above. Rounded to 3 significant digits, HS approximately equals 1.26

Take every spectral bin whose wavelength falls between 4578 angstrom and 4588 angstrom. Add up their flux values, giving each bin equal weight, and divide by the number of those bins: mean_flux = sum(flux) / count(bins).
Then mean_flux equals 9.6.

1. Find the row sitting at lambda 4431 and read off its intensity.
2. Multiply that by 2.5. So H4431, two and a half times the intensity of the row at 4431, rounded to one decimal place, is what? 23.4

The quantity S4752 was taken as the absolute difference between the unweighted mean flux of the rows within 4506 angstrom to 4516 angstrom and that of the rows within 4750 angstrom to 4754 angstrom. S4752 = 1.4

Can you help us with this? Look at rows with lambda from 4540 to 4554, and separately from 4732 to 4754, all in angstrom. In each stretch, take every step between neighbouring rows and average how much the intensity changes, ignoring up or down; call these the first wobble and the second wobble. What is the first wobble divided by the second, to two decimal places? 1.05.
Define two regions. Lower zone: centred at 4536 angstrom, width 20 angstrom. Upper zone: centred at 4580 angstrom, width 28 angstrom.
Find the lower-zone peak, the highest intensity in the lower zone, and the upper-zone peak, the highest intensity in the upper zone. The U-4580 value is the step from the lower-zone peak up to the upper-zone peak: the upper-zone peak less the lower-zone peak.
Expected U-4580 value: 0.0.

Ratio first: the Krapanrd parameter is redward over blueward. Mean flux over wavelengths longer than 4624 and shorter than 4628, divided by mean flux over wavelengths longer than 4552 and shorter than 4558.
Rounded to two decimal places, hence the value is 1.18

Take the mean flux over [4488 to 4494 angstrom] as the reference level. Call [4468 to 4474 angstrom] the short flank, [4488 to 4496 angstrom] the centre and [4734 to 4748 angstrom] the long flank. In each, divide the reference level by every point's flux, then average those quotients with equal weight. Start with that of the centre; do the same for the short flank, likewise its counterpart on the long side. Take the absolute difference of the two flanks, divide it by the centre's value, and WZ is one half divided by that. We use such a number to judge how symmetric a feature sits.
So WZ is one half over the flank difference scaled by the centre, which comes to 2.6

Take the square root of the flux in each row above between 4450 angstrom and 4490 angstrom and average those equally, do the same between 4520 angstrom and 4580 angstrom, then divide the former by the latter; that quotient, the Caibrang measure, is 1.04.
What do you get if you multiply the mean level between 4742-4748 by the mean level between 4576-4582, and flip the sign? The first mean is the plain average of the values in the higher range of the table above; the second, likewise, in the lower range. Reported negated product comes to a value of -96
